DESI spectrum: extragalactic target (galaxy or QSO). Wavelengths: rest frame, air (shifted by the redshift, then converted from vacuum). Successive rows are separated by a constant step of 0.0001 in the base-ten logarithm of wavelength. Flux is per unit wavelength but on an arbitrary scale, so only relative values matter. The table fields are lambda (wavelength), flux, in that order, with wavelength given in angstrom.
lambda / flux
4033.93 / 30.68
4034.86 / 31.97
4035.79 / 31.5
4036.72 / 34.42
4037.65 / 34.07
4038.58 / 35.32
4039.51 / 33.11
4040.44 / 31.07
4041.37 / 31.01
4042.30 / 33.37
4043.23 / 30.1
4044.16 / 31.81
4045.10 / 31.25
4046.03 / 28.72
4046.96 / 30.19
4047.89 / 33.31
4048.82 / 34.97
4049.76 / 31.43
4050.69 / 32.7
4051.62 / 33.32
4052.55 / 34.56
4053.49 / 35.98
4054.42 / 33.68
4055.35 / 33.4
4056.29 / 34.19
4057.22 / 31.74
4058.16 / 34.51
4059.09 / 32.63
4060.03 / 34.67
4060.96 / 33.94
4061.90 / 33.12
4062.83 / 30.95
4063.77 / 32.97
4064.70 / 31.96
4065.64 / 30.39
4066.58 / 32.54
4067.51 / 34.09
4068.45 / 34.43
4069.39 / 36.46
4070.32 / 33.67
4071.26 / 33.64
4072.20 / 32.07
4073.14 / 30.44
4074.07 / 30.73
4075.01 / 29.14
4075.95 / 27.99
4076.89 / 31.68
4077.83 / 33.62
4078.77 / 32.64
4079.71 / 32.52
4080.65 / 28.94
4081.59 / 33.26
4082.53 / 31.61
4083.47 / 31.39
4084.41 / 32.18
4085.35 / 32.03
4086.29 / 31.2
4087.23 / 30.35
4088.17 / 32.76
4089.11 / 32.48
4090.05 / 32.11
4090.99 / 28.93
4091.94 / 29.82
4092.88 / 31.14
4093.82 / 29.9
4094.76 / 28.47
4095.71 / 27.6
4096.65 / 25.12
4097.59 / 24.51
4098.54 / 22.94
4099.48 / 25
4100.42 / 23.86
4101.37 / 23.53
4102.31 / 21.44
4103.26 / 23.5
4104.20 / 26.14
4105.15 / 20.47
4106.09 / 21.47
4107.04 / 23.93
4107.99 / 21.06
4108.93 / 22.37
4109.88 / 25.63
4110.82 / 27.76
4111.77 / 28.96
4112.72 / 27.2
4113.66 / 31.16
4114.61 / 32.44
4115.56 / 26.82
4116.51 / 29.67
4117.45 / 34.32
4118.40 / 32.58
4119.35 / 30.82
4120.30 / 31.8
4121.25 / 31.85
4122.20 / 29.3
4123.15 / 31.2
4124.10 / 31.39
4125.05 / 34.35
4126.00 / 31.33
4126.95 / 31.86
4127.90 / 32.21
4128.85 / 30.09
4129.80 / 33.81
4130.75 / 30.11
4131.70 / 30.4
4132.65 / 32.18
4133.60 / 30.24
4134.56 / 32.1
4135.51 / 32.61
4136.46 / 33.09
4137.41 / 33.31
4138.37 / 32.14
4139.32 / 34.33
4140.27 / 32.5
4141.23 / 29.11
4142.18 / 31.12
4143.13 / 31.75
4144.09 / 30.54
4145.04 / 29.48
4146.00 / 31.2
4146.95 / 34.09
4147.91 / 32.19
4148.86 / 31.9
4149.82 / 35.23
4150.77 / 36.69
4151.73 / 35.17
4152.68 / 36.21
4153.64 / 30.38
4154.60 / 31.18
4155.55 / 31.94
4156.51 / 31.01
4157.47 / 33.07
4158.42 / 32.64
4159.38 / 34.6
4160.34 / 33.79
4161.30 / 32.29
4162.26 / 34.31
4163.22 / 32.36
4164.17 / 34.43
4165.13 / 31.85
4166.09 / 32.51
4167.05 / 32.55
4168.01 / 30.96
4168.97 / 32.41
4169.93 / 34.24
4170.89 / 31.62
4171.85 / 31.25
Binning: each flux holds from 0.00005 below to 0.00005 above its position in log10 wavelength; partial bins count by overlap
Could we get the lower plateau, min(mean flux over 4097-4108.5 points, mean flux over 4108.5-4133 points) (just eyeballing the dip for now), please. 23.2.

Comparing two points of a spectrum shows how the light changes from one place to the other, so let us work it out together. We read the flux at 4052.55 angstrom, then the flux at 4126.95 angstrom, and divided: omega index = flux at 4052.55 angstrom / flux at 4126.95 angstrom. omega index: 1.08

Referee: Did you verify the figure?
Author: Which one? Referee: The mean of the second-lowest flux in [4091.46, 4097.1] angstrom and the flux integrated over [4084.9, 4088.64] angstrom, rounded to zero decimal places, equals 73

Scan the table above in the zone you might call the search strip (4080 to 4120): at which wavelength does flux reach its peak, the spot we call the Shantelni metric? 4117.45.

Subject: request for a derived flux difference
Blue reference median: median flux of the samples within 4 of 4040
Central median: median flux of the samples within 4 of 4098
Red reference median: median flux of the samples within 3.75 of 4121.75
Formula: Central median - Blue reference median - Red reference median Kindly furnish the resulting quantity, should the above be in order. -40.1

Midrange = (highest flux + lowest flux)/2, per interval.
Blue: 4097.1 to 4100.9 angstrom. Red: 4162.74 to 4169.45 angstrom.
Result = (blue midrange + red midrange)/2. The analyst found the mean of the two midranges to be 28.3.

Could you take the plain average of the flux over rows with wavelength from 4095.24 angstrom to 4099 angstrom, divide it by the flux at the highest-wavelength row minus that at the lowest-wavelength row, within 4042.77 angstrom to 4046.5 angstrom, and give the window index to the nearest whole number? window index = -18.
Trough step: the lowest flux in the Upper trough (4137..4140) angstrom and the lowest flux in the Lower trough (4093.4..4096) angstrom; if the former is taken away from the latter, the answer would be -4.5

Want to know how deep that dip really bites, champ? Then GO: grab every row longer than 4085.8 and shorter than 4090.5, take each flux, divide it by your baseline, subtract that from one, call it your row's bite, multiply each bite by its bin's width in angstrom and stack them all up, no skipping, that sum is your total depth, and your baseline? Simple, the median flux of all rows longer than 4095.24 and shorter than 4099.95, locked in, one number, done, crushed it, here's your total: -1.28 angstrom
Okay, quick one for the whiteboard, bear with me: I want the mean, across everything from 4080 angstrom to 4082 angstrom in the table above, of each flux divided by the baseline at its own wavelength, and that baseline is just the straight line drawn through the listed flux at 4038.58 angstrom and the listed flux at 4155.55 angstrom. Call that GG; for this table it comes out 0.91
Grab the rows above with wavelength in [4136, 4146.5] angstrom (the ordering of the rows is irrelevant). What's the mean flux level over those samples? 31.7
